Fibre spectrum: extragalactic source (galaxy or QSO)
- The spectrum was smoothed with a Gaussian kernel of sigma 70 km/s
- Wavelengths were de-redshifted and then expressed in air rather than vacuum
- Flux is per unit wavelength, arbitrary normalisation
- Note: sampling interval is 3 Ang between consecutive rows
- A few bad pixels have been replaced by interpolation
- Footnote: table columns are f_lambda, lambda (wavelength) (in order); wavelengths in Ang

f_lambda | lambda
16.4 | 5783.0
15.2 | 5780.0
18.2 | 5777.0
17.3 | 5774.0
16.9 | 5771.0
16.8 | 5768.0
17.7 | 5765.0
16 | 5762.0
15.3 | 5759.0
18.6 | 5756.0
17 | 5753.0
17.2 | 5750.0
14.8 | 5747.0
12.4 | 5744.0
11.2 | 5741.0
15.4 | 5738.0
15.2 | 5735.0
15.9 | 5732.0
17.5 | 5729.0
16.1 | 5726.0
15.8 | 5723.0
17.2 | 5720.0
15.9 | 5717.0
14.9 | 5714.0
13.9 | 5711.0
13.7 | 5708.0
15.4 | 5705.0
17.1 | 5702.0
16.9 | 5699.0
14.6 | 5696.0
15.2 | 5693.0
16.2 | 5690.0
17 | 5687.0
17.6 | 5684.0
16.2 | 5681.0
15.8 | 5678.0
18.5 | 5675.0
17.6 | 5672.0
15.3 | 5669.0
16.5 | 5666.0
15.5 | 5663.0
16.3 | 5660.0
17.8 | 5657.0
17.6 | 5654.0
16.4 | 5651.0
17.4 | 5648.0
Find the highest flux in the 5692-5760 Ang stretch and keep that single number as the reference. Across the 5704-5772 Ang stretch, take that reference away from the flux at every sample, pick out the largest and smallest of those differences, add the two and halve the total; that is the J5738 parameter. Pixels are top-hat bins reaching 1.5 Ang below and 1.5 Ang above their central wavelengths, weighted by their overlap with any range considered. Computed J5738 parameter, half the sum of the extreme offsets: -3.7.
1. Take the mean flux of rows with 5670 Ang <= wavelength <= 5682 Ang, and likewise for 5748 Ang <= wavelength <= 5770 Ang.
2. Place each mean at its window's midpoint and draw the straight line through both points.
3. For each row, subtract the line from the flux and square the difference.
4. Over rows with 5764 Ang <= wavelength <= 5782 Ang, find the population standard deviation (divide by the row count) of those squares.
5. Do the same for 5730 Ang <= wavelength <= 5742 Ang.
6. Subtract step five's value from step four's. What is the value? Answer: -12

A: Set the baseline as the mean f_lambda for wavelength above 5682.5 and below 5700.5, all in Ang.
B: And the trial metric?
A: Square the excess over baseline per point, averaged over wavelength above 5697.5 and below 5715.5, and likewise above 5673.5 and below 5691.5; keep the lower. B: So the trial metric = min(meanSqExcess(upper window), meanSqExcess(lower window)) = 1.3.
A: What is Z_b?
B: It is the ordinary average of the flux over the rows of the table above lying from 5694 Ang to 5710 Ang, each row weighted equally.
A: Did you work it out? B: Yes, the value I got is 15.5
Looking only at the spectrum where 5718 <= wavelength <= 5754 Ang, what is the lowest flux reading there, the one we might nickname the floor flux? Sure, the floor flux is 11.2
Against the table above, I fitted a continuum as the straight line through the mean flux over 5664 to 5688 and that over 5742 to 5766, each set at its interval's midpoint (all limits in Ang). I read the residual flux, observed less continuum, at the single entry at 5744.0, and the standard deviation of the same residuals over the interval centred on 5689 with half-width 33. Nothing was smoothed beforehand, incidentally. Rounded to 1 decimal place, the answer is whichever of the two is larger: 1.2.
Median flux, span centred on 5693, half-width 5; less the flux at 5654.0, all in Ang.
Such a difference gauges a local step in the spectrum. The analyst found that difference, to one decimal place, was -2.4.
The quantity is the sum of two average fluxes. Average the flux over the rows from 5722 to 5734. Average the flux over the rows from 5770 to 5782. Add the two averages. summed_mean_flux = 33.2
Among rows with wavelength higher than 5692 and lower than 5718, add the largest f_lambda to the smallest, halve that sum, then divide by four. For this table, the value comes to 3.85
